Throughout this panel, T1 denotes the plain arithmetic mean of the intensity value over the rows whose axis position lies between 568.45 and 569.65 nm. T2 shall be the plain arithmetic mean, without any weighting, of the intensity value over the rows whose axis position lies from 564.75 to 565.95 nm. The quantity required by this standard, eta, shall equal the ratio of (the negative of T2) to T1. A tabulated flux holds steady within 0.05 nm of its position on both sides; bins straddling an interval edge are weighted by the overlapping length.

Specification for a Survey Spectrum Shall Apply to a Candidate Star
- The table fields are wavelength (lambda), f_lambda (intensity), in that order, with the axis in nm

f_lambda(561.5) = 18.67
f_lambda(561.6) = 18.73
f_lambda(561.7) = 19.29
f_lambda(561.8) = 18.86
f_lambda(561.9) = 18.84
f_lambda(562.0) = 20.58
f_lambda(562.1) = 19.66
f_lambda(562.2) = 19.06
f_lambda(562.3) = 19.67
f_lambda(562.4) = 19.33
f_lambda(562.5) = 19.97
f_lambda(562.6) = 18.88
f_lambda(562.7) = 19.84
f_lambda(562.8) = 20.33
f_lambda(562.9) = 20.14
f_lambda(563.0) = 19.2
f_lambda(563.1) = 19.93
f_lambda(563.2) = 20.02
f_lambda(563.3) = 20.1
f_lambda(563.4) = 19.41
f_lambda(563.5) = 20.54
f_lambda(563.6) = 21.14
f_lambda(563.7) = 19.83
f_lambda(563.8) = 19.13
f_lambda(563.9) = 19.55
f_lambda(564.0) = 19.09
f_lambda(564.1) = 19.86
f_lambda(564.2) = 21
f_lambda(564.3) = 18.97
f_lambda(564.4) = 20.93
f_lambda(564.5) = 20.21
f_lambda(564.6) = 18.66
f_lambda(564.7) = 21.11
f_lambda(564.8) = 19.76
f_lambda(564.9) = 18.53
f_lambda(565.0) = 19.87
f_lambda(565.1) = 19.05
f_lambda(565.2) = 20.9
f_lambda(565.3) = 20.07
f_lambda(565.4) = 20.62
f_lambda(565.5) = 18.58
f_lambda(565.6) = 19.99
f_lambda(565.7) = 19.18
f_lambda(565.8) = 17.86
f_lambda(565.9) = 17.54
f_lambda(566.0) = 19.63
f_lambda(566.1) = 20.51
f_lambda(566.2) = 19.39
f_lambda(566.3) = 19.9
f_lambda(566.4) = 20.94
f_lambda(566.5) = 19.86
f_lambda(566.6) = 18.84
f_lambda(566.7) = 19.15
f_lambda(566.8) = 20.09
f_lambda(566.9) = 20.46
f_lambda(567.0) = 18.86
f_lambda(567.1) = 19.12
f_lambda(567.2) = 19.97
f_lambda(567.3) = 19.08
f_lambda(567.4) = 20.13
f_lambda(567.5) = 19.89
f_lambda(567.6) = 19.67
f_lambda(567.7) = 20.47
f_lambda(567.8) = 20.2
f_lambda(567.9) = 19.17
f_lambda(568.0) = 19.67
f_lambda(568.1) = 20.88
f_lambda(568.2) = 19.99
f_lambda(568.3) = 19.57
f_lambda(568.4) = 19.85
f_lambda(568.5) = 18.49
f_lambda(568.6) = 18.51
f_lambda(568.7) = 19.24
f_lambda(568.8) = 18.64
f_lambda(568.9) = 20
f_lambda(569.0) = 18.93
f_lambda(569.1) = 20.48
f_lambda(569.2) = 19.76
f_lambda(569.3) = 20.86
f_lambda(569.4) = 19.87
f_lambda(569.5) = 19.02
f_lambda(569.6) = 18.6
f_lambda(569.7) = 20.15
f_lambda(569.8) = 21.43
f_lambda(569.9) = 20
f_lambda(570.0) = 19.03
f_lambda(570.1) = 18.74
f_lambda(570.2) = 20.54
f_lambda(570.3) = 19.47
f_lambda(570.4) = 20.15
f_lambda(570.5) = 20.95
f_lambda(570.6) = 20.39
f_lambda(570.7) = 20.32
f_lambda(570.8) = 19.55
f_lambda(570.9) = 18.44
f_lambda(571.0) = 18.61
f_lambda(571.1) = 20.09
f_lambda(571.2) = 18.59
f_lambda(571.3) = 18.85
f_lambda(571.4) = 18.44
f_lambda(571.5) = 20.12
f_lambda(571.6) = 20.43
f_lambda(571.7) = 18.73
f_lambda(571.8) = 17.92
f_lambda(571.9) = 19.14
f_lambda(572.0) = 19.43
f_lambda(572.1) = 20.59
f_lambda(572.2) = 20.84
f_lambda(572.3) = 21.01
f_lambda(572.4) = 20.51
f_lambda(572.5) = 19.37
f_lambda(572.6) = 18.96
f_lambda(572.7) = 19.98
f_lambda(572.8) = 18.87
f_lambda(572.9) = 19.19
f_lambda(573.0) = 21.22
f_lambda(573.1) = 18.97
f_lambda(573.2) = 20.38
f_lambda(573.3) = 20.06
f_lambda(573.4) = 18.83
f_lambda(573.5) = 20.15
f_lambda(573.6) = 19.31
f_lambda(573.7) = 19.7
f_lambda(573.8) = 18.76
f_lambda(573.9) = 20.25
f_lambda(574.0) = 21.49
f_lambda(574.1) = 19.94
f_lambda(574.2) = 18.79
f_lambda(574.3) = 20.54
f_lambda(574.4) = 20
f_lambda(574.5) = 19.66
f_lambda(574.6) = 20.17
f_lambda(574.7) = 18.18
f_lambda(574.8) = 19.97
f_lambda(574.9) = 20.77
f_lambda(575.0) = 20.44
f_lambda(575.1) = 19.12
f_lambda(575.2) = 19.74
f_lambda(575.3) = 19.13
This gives -1.00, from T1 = 19.4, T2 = 19.3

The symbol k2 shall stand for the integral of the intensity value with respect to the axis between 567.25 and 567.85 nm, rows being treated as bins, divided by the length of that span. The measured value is 19.9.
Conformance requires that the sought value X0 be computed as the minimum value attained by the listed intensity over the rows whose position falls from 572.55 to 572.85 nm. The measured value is 18.87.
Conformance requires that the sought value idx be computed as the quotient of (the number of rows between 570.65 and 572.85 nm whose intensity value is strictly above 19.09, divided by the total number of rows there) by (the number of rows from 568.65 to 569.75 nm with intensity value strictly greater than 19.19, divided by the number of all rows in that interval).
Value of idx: 0.93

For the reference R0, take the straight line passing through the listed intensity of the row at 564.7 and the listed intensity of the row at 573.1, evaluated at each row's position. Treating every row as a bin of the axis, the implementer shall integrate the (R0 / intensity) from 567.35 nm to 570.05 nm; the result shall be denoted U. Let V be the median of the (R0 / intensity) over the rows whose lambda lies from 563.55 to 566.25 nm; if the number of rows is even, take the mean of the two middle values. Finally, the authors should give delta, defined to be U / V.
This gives 2.58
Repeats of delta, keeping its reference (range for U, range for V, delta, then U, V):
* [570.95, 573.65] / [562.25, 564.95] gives 2.45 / 2.65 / 1.08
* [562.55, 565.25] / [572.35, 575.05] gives 3.08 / 2.90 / 0.94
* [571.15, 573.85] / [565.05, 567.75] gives 2.53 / 2.64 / 1.04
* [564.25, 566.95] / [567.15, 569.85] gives 2.80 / 2.88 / 1.03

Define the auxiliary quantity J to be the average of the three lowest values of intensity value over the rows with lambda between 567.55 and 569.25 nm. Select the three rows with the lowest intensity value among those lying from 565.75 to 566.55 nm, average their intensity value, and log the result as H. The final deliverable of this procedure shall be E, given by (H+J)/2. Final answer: 18.4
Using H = 18.26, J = 18.5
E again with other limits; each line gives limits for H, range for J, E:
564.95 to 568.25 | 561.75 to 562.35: 18.5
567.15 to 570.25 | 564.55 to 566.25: 18.3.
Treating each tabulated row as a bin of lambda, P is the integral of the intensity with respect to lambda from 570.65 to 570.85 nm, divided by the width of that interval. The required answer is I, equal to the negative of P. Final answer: -19.9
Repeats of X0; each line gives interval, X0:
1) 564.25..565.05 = 18.53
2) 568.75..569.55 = 18.64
